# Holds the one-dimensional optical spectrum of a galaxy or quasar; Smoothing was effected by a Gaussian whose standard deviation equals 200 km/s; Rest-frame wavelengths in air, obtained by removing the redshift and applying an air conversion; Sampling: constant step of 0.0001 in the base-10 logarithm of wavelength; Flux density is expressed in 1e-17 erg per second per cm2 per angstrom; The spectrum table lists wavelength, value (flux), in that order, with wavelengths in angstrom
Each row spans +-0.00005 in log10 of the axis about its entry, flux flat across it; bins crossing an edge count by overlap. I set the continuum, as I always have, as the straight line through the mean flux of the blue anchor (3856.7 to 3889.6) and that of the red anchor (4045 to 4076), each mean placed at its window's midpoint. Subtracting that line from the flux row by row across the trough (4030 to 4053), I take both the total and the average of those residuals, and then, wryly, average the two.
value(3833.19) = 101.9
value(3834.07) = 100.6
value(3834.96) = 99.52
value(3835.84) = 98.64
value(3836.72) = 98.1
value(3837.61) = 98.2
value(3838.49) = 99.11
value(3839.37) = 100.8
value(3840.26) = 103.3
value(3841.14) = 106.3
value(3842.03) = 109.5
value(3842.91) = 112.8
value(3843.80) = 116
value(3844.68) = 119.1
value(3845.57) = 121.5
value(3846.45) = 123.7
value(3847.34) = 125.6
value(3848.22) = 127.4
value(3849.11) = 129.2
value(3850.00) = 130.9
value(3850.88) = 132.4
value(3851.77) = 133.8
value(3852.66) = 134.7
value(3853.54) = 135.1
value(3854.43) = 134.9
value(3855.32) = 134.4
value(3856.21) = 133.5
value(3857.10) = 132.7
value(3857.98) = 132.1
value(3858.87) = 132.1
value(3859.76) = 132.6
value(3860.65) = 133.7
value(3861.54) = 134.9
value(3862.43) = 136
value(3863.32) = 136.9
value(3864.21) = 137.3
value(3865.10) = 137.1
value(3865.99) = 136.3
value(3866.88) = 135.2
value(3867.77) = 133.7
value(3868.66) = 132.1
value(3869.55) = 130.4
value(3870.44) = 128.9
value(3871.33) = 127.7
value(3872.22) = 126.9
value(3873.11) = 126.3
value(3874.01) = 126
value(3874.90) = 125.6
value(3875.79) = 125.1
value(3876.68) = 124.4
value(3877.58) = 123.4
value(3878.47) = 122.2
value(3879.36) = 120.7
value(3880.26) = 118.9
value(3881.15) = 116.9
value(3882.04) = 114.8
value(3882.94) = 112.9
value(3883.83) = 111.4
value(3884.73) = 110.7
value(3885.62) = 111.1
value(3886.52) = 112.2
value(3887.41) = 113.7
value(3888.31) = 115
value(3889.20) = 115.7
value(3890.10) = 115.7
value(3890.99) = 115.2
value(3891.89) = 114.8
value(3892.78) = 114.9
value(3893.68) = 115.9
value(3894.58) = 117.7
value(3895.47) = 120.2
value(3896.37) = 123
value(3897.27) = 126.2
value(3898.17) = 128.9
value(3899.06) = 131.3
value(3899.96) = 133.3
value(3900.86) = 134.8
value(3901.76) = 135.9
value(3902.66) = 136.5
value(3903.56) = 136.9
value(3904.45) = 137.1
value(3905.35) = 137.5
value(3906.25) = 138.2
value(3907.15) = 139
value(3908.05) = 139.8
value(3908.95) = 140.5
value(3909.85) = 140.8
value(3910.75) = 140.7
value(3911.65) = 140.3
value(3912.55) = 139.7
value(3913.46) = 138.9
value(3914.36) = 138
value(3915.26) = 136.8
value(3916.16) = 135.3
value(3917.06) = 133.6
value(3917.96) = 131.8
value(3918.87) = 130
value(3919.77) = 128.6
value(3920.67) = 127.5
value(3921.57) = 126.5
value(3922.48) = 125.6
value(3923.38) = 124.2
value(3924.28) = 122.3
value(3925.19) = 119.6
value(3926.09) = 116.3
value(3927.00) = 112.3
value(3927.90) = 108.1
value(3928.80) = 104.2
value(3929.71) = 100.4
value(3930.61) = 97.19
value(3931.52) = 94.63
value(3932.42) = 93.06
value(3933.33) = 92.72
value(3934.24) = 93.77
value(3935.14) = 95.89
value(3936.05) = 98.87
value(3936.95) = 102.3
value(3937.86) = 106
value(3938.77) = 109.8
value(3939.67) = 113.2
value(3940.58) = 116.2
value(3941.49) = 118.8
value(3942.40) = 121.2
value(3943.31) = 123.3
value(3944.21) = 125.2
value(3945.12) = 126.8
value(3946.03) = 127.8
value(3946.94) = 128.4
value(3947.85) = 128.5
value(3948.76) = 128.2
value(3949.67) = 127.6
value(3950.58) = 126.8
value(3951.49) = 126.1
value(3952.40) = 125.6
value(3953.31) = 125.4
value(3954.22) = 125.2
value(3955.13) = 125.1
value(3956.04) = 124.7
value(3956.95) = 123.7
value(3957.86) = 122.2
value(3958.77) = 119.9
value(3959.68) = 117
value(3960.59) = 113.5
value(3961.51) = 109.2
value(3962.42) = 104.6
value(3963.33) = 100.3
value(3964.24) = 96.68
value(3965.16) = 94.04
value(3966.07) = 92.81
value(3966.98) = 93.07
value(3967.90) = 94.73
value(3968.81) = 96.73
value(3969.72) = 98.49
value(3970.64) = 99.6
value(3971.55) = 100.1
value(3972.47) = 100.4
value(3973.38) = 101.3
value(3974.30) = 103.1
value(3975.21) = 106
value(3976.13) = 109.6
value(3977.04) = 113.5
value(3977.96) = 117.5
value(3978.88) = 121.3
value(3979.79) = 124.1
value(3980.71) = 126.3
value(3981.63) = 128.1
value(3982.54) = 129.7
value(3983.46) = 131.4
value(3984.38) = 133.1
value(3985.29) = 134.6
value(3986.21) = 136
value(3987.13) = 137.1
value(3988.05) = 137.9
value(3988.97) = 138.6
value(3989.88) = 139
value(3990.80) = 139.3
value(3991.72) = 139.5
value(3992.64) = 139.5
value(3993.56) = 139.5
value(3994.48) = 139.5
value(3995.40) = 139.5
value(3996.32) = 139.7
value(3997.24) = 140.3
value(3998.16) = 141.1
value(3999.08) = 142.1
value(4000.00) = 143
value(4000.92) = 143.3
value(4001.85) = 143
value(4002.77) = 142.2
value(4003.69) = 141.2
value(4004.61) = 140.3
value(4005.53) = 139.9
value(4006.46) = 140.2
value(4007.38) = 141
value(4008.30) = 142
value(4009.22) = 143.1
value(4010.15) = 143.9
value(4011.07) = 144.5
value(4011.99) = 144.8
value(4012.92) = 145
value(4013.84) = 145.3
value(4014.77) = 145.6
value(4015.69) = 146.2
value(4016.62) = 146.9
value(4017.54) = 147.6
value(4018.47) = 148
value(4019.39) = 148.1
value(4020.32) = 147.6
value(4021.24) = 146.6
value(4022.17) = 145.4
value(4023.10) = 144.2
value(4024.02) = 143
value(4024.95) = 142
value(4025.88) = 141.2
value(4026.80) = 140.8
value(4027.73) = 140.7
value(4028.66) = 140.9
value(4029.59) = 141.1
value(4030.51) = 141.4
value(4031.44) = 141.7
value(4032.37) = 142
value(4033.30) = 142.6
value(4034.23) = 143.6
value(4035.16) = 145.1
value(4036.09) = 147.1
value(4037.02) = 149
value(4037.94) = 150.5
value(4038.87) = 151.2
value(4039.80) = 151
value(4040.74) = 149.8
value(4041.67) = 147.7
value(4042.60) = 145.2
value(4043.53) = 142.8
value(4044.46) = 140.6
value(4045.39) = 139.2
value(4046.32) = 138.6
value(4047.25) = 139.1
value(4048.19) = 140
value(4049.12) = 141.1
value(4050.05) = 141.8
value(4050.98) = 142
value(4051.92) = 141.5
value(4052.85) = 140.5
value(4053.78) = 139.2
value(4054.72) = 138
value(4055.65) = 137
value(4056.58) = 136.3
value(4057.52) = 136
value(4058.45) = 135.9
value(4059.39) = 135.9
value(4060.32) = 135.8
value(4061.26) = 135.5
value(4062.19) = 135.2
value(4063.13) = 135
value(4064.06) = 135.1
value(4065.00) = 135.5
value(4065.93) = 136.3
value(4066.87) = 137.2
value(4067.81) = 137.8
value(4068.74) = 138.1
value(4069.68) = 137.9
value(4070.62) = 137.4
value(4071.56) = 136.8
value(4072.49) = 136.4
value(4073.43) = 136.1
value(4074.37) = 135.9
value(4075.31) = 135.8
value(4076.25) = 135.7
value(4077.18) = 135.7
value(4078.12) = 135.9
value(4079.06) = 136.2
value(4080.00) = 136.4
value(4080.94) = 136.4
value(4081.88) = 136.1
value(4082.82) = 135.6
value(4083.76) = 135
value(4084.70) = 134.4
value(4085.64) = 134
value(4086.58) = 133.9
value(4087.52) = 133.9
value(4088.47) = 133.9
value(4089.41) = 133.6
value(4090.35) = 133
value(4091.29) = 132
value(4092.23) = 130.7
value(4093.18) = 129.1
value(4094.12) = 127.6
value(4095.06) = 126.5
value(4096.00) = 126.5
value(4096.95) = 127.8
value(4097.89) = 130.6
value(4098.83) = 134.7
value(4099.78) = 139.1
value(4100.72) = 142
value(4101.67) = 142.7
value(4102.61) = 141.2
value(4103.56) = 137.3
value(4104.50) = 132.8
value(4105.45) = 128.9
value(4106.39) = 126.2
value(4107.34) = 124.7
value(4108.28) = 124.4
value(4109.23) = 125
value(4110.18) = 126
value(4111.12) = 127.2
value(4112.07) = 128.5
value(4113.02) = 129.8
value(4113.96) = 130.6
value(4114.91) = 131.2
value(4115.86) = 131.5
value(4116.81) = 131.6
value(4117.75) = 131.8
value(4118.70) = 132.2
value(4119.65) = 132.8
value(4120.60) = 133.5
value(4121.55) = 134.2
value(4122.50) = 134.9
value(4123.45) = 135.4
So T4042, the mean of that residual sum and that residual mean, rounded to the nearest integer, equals 97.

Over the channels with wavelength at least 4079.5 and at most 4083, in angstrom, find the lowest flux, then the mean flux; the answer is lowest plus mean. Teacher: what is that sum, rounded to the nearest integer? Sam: 272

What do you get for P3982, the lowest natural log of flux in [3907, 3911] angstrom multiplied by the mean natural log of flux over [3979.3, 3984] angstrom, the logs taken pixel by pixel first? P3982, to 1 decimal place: 23.9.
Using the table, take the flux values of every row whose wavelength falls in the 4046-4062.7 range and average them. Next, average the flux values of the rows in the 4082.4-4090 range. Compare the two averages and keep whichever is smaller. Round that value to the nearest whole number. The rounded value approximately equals 134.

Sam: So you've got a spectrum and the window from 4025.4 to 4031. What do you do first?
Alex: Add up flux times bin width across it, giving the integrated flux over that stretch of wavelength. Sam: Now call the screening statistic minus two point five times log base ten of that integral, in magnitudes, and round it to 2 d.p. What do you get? -7.24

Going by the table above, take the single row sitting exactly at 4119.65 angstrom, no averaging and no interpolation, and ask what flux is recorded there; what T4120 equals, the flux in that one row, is 132.8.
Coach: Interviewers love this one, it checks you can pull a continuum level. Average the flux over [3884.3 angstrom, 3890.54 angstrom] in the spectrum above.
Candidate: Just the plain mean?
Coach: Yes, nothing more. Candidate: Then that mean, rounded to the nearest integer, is 113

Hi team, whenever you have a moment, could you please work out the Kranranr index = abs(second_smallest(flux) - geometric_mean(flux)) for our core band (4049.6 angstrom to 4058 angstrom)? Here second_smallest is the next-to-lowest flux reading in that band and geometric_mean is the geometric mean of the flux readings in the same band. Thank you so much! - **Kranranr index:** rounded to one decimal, 2.8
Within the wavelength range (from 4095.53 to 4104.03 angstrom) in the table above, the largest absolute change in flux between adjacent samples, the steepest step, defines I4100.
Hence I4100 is 4.4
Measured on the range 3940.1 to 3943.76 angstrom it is 2.6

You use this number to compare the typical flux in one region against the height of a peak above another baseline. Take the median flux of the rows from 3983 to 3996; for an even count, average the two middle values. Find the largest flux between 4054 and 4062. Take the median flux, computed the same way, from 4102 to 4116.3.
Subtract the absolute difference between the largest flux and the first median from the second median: 128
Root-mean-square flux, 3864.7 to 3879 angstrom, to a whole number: 129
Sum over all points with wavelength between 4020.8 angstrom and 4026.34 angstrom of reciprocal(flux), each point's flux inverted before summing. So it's 0.0418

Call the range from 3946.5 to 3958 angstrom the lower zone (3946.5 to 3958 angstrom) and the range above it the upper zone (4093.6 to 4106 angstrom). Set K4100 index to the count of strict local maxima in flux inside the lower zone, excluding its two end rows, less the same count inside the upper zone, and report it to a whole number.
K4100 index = 0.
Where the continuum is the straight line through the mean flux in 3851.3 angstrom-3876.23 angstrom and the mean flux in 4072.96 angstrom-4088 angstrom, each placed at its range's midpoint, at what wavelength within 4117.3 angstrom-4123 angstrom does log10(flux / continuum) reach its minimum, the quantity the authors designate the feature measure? 4117.75 angstrom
